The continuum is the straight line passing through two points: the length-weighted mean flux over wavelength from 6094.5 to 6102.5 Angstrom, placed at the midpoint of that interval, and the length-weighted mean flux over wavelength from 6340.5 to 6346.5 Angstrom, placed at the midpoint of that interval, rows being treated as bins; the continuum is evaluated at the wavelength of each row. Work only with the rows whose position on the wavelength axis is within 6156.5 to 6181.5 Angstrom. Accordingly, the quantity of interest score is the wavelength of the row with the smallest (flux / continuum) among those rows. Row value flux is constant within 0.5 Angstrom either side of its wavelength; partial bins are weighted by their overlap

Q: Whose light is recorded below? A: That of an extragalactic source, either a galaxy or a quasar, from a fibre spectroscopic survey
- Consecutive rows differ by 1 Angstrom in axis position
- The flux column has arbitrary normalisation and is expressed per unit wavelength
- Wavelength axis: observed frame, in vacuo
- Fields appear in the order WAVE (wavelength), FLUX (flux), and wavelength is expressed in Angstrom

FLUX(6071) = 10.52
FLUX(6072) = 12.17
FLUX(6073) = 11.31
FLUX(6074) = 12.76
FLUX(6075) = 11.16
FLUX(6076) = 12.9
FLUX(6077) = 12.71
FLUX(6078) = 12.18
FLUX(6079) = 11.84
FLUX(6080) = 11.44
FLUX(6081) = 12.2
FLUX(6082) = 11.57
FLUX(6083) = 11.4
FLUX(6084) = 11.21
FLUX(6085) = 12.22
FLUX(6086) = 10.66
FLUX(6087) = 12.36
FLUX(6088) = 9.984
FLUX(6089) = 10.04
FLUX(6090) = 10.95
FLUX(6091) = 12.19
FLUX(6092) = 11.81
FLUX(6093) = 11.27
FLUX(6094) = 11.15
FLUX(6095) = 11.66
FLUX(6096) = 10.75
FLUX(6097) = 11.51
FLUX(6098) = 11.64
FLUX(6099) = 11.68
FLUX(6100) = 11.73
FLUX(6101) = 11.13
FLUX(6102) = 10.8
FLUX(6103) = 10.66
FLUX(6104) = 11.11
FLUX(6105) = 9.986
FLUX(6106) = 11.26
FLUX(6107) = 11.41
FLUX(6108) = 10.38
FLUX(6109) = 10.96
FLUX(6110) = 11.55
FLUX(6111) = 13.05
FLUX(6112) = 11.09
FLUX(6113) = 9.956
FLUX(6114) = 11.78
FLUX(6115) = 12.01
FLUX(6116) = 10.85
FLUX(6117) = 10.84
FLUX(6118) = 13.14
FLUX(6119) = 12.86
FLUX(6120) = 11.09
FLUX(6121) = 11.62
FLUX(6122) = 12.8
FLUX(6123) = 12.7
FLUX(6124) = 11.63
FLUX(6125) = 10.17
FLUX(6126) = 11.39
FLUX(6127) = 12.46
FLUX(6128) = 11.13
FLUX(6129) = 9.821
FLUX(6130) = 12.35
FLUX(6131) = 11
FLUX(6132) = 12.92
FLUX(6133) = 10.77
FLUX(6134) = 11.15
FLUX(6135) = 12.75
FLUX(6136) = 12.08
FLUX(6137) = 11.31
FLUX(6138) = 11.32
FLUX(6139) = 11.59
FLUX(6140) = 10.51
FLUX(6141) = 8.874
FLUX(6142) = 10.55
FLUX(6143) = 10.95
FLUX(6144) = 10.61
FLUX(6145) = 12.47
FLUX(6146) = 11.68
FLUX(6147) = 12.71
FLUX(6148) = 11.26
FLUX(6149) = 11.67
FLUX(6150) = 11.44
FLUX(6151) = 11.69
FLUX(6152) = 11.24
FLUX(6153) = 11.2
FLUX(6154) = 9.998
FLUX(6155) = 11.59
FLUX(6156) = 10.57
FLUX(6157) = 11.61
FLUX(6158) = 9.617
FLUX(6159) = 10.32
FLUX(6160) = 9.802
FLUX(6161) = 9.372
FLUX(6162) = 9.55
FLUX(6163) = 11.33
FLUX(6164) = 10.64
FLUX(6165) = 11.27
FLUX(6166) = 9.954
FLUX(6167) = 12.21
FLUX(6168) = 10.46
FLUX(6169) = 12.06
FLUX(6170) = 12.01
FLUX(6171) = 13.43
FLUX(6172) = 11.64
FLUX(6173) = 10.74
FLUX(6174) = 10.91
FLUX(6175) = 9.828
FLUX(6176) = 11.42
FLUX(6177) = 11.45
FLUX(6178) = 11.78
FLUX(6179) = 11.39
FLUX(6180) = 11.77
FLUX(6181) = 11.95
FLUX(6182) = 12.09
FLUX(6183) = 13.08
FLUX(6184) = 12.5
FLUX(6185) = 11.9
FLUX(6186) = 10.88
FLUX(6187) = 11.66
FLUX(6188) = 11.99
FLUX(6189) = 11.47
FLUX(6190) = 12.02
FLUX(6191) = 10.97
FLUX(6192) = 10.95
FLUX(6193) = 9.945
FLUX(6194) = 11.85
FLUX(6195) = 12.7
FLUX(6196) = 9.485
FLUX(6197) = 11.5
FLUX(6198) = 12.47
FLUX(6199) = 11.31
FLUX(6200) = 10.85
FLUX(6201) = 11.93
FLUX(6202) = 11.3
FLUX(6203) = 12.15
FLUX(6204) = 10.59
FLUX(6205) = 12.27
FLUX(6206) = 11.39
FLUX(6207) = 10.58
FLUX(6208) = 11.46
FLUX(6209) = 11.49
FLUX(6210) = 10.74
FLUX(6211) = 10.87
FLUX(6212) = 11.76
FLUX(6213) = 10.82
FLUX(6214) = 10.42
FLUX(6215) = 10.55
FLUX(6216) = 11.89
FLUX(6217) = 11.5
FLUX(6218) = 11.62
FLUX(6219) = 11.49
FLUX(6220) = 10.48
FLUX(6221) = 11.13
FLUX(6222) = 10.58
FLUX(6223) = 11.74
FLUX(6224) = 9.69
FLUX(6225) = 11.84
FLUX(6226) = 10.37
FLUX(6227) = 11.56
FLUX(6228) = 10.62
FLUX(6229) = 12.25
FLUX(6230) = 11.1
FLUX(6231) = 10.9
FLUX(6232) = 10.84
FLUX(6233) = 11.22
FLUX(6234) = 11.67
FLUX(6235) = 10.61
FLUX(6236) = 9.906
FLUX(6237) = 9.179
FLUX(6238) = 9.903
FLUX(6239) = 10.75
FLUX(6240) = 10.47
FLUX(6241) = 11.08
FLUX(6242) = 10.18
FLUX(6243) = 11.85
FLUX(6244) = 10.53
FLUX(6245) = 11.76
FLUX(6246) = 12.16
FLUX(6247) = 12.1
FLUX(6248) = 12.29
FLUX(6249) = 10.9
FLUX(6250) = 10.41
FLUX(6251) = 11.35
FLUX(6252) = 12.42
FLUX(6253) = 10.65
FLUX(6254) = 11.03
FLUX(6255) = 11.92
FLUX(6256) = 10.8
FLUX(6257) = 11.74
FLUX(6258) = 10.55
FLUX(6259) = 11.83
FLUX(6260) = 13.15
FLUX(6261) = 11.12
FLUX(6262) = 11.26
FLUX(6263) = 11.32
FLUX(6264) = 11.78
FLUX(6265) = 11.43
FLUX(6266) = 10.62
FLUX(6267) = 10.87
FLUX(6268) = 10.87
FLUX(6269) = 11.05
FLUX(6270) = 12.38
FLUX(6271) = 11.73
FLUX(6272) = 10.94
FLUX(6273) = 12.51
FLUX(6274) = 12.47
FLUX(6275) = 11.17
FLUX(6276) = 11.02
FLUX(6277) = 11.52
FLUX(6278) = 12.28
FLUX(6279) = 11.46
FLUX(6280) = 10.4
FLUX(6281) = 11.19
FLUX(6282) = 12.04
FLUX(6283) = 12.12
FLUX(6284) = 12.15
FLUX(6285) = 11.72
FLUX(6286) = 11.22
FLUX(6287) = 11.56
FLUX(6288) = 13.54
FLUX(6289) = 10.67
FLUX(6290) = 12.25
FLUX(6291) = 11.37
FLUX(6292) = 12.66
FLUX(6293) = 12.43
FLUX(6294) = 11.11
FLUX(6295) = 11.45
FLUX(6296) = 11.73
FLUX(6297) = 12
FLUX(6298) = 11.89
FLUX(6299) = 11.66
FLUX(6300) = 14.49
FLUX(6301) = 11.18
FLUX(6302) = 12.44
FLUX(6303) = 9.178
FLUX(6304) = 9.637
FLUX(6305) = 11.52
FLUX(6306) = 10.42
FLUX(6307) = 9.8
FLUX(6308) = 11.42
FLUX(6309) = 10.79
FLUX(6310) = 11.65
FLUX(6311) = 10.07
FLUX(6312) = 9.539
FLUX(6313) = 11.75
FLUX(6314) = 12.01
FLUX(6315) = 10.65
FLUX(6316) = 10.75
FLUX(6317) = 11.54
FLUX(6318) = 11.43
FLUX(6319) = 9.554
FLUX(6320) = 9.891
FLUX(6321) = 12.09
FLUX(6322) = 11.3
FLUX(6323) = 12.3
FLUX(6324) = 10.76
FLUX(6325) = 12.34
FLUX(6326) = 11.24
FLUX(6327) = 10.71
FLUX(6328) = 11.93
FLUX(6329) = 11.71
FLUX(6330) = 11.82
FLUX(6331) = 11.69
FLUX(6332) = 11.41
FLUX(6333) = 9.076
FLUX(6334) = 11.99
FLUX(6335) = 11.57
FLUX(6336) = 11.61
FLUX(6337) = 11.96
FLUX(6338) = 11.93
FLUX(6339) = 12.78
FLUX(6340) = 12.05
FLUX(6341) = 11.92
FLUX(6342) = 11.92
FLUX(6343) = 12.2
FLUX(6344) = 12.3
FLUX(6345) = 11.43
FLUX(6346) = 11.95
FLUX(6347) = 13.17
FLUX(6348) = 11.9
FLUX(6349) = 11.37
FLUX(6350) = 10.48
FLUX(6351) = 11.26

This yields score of 6161 Angstrom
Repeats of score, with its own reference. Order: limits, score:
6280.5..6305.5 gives 6303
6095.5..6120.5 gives 6113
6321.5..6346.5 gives 6333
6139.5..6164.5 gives 6141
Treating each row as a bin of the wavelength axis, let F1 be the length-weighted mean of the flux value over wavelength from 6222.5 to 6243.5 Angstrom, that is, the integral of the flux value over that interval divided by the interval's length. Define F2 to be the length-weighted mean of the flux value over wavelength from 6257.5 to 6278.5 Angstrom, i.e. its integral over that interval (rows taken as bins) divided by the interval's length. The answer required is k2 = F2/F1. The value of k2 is 1.06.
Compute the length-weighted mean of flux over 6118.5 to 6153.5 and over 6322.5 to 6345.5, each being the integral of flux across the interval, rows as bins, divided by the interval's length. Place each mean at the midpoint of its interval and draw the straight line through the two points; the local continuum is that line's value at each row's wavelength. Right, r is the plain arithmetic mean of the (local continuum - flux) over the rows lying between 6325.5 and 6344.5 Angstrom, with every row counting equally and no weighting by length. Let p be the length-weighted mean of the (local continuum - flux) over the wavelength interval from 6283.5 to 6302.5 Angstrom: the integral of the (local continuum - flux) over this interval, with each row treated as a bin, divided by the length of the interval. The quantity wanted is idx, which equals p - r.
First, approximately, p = -0.3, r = 0.01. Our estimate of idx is -0.34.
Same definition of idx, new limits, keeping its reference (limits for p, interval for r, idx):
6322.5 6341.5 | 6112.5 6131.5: 0.15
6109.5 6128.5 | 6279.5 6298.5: -0.10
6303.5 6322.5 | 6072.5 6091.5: 1.04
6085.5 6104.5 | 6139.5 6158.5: -0.20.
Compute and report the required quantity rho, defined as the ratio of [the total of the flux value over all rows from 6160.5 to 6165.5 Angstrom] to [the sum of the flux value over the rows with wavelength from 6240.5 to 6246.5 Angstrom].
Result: 0.8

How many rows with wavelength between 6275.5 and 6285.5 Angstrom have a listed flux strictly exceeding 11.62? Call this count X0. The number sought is 5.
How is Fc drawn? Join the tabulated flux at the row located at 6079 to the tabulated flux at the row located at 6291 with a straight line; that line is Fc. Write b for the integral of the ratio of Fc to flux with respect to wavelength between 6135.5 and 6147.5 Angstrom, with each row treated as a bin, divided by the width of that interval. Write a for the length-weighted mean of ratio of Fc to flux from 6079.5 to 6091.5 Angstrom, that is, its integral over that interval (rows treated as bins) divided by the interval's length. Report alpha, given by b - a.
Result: 0.00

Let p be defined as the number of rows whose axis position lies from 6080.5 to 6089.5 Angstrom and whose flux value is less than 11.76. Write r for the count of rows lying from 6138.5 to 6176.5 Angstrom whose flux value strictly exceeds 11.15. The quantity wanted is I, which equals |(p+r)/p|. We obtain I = 4.3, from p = 6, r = 20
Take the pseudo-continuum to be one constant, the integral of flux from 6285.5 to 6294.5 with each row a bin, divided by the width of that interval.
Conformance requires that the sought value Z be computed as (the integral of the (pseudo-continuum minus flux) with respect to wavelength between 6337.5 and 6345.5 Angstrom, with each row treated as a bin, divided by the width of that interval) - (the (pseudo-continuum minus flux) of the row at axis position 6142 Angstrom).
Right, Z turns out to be -1.5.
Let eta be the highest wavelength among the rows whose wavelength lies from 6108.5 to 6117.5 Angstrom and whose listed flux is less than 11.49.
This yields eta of 6117 Angstrom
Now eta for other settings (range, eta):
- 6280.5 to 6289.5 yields 6289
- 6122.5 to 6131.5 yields 6131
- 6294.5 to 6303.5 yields 6303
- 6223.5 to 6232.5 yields 6232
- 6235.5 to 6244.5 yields 6244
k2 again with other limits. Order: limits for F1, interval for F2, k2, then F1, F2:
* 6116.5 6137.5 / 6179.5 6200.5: 0.99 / 11.7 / 11.6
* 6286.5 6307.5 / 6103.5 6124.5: 1.00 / 11.6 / 11.5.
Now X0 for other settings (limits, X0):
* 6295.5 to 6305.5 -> 6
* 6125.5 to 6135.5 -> 4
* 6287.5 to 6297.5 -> 6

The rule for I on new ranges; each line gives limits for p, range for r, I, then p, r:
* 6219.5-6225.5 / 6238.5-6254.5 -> 2.4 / 5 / 7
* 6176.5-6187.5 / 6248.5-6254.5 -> 1.5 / 4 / 2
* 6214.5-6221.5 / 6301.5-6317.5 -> 2.2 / 6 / 7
